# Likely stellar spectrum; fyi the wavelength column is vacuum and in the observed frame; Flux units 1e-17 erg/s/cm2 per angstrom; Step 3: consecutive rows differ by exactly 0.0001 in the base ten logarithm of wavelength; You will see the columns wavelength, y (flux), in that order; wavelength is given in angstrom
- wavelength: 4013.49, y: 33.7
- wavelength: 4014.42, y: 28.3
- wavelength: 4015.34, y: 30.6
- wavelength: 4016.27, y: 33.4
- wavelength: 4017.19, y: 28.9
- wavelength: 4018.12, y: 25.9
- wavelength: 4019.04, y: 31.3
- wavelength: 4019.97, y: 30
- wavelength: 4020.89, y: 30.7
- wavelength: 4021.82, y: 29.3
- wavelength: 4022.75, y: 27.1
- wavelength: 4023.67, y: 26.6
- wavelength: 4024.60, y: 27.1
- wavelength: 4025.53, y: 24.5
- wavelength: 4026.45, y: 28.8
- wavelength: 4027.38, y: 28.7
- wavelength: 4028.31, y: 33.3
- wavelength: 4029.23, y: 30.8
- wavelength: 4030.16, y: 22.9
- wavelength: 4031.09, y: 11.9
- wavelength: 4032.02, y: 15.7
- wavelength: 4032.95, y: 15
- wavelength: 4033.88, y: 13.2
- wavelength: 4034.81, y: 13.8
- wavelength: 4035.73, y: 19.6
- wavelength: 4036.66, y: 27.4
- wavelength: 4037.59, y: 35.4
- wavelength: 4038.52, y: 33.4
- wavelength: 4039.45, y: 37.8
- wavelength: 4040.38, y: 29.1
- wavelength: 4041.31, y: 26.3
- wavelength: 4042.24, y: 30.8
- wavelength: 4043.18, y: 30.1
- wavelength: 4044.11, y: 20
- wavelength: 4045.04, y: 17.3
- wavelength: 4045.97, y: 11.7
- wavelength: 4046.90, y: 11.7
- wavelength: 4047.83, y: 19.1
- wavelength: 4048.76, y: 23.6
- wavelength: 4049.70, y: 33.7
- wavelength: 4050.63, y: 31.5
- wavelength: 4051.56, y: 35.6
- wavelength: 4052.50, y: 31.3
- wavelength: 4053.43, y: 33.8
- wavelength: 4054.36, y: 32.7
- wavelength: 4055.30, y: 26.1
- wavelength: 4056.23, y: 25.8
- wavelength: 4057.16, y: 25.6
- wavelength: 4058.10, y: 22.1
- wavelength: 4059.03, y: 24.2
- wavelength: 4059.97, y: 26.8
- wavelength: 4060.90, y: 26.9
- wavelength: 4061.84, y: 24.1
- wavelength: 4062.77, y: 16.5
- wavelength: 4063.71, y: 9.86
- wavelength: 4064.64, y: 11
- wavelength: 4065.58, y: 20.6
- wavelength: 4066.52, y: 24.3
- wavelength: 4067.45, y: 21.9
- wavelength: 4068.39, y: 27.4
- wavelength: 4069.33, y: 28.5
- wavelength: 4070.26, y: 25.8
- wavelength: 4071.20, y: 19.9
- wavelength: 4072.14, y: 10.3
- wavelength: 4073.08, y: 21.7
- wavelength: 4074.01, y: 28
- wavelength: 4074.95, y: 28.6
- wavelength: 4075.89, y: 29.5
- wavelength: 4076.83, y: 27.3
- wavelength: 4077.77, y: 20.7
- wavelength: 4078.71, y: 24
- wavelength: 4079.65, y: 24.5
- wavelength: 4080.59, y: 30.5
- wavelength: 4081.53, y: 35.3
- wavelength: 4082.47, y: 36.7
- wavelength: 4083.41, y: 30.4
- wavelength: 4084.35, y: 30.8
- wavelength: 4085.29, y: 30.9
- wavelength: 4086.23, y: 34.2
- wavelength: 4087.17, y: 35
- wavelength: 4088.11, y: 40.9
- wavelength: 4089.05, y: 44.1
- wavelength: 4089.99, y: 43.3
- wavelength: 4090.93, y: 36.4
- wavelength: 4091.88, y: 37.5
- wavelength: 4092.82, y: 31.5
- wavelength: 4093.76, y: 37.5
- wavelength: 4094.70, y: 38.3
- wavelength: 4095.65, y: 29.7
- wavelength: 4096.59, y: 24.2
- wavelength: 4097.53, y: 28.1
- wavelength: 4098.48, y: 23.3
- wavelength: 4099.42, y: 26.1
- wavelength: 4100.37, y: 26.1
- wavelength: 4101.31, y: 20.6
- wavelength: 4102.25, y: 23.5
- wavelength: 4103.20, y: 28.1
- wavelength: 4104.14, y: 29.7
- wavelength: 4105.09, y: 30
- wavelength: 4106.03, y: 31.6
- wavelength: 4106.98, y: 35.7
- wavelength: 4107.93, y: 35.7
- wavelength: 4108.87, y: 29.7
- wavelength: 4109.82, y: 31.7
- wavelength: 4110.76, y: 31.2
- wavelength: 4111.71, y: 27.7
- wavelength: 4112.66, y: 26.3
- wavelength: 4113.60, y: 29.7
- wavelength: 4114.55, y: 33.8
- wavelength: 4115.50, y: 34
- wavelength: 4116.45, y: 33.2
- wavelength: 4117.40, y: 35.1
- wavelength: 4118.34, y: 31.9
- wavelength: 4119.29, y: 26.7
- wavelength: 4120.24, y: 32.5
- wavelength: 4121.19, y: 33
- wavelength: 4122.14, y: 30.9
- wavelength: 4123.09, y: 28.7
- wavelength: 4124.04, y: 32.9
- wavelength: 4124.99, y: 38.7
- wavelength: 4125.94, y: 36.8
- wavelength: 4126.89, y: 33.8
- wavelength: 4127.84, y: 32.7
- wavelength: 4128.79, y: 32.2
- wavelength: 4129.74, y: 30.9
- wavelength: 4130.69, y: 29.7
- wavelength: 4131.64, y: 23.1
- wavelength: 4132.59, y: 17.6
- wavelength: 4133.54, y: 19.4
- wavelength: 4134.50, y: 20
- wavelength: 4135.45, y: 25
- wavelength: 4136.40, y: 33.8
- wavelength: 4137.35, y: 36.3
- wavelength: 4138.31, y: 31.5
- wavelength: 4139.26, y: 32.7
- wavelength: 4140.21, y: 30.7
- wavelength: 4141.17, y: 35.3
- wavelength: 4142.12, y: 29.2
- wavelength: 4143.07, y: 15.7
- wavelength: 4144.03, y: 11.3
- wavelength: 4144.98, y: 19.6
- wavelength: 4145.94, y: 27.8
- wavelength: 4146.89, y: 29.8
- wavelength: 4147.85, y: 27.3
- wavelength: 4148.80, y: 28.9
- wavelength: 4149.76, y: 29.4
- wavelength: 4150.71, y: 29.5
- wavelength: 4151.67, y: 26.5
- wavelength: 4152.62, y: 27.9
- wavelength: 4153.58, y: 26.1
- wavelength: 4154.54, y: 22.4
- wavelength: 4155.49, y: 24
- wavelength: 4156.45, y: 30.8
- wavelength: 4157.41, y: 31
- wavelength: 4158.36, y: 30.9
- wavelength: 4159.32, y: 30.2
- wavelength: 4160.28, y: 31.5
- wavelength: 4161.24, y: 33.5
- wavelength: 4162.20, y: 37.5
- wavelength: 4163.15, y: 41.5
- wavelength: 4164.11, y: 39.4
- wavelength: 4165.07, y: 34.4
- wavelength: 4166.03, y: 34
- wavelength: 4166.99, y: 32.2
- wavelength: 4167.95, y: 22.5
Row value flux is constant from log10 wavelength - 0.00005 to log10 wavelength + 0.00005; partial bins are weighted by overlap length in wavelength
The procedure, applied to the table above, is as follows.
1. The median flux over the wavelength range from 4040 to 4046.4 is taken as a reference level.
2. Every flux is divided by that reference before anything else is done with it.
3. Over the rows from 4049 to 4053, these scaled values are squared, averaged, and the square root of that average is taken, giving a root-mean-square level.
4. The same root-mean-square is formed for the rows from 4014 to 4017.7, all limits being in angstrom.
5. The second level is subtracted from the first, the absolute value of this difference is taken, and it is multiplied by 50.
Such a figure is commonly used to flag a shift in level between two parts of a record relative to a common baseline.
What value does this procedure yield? 5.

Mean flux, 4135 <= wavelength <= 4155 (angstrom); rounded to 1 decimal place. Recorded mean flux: 27.5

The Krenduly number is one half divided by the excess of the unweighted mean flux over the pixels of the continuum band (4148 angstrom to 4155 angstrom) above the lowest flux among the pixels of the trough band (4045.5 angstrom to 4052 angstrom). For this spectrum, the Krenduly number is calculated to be 0.032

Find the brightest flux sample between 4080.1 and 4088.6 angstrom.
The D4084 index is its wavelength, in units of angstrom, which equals 4088.11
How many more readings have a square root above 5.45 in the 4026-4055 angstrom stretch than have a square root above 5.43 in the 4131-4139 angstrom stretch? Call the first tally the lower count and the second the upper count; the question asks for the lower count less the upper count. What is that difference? 10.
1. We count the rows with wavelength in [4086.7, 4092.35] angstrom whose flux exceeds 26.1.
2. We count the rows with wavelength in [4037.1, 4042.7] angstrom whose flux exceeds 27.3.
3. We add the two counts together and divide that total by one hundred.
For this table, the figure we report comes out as 0.110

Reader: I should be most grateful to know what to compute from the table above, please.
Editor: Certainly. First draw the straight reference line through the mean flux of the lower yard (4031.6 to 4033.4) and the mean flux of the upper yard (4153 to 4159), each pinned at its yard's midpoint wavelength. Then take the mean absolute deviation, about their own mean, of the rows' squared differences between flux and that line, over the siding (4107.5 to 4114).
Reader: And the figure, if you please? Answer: 36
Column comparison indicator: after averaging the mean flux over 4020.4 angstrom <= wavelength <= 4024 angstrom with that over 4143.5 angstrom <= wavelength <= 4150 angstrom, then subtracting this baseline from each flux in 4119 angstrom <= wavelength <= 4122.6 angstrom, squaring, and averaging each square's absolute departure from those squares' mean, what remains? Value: 14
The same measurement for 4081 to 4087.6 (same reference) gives 29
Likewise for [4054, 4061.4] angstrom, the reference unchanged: 10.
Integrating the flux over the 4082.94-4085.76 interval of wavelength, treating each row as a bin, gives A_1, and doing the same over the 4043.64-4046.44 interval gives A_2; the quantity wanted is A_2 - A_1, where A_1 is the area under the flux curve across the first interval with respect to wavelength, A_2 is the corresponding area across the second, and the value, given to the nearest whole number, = -41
